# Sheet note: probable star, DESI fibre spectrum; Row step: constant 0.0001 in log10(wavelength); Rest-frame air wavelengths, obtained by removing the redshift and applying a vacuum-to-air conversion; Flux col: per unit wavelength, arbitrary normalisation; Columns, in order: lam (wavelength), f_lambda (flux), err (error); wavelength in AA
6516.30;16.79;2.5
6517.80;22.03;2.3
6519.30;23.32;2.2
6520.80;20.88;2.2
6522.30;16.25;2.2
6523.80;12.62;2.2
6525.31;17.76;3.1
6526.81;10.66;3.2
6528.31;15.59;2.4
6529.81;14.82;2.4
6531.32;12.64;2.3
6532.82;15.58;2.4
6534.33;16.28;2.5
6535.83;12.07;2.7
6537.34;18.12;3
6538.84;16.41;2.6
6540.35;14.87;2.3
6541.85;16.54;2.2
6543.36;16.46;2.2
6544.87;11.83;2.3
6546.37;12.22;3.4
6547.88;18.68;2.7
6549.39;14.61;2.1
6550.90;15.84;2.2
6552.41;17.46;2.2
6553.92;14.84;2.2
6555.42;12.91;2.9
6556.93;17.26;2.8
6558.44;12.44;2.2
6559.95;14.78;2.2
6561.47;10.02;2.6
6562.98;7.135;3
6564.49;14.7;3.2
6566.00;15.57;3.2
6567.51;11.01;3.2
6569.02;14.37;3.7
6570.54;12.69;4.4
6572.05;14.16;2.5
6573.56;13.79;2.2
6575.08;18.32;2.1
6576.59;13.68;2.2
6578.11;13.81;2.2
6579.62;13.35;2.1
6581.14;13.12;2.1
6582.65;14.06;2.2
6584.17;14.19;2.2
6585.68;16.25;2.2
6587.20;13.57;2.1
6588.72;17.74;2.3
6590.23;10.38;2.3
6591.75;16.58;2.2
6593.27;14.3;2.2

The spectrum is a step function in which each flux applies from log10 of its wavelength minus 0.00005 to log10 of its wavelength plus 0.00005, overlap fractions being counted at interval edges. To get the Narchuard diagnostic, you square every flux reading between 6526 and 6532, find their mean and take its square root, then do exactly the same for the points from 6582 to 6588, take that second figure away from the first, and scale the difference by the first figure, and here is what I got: -0.073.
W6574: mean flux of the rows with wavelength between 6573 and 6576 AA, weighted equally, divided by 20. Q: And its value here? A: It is 0.803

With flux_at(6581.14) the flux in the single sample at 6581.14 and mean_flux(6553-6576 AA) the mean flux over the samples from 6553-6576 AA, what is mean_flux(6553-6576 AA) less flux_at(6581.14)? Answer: 0.5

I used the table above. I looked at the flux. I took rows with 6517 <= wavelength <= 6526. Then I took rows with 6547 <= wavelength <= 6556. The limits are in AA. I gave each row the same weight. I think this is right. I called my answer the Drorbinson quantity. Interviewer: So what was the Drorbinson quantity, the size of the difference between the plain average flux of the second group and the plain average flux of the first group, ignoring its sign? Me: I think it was 3.1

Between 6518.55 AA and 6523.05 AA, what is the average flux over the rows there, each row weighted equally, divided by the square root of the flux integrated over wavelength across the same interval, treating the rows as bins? 2.12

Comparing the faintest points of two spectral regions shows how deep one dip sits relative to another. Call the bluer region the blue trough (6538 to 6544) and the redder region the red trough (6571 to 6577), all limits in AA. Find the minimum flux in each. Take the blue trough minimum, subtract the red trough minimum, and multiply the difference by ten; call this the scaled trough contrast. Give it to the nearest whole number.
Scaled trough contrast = 12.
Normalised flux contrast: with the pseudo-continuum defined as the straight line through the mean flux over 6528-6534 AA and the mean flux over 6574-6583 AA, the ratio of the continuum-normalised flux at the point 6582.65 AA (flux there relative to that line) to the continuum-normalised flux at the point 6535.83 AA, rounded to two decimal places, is 1.19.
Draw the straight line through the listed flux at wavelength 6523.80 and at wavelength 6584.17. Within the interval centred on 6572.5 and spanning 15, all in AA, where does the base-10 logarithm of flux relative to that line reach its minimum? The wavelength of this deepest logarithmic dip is 6567.51 AA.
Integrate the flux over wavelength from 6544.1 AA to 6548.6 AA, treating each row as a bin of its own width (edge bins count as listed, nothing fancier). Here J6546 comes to 64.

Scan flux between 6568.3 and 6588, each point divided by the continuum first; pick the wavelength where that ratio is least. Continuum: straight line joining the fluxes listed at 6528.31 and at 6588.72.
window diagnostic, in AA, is 6570.54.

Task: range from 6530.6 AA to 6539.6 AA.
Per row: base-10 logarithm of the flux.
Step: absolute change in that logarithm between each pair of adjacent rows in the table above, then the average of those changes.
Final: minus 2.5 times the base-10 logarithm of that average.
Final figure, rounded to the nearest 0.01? 2.59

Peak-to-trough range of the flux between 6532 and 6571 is 12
